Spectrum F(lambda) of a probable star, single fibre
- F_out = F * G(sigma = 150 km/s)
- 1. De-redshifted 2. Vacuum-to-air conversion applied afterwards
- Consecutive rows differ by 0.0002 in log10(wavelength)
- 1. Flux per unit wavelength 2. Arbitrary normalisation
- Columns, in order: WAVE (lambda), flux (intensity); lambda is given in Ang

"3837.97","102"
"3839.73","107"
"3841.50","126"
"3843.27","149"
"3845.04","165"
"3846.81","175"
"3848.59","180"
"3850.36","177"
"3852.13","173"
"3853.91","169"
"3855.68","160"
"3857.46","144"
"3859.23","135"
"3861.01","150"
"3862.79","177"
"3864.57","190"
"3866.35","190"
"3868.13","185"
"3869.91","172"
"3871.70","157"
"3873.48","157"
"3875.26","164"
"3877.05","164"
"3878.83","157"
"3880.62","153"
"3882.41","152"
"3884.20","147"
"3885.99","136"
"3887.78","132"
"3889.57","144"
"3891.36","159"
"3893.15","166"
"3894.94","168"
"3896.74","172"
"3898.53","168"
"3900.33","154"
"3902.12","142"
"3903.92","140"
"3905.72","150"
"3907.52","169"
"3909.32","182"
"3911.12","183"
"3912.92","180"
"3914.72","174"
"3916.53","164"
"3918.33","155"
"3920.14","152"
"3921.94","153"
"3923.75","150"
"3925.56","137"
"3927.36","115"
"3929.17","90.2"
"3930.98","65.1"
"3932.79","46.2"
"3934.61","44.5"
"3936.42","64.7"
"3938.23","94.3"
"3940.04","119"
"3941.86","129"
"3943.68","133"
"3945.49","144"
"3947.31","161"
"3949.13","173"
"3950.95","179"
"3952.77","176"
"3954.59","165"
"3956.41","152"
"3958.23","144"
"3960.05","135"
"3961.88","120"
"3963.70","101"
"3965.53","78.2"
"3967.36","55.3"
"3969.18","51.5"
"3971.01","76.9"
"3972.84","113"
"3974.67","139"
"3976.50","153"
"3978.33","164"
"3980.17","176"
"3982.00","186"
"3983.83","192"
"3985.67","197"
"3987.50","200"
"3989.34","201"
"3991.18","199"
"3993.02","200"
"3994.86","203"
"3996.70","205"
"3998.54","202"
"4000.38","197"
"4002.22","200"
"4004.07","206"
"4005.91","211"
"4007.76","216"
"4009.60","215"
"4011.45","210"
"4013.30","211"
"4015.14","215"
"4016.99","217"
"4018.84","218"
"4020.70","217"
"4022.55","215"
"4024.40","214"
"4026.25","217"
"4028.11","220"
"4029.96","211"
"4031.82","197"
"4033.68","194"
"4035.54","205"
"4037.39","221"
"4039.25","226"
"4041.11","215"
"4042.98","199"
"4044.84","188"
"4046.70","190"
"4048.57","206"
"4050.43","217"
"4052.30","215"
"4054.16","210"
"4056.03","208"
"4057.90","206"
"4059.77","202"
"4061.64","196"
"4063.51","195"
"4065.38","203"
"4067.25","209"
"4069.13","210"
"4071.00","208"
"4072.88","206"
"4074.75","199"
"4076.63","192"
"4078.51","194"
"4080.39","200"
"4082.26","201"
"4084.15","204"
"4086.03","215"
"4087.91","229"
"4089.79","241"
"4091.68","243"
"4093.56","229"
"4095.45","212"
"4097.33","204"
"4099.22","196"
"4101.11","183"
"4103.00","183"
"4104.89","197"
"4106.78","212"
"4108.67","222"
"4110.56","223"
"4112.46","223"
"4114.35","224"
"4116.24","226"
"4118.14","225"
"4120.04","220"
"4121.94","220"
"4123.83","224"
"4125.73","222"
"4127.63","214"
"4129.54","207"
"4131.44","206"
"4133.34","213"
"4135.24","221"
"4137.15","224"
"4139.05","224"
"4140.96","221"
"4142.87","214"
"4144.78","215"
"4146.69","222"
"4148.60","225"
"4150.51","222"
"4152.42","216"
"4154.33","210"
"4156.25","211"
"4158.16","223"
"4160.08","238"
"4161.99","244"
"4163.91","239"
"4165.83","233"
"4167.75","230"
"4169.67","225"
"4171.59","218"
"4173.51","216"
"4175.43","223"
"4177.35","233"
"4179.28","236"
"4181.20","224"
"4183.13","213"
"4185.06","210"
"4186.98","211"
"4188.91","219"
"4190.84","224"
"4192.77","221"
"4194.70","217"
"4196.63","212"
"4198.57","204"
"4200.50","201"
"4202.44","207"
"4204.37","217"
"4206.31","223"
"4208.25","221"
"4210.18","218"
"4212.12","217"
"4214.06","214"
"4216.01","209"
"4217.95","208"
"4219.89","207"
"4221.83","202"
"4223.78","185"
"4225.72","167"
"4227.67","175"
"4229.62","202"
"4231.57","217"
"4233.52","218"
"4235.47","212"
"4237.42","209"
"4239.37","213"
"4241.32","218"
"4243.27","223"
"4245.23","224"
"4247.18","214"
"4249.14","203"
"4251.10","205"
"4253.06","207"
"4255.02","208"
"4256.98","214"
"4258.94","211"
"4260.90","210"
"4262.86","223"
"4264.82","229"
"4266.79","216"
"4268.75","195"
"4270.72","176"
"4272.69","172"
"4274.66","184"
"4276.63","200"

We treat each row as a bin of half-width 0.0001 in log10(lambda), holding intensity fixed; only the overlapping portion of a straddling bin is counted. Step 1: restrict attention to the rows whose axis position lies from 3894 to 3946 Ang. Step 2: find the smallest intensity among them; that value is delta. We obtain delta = 44.5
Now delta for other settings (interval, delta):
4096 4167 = 183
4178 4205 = 201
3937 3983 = 51.5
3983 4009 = 192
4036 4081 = 188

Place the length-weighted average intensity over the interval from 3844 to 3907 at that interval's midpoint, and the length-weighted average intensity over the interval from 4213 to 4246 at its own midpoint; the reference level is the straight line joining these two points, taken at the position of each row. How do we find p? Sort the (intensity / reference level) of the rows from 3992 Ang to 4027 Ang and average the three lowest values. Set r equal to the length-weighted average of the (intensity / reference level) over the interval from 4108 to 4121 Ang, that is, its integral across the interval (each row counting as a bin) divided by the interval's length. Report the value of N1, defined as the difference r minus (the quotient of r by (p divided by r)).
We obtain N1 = -0.04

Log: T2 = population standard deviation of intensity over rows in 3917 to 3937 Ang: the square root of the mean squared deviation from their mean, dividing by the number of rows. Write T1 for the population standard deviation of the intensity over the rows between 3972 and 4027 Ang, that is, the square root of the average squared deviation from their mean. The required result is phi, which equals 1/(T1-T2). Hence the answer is -0.1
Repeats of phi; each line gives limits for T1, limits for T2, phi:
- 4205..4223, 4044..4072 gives -0.6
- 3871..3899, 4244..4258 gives 0.2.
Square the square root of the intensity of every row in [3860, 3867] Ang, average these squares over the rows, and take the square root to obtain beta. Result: 13.3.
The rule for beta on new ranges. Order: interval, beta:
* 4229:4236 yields 14.6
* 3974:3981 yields 12.6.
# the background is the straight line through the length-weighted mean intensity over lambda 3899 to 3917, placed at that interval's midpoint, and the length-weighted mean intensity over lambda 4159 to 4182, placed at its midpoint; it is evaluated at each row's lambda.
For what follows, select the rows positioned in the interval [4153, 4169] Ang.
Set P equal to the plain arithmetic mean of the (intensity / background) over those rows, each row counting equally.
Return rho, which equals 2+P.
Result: 3.00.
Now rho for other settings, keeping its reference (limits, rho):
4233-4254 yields 2.86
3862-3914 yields 3.02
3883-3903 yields 2.96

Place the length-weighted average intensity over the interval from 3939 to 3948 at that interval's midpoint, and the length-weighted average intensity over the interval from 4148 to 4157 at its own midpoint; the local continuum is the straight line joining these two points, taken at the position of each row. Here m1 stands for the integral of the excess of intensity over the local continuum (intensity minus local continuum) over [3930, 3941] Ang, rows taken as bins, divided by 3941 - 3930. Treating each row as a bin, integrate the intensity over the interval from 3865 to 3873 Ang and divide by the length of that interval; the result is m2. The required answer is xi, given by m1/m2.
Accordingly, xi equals -0.34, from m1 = -60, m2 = 176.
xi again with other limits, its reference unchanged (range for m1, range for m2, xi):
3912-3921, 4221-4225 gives 0.21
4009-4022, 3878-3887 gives 0.34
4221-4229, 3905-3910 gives -0.37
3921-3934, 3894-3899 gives -0.14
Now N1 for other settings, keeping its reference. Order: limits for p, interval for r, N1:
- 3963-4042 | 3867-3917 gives -1.76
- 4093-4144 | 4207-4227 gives -0.01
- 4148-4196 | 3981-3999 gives -0.08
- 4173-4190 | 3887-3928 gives 0.09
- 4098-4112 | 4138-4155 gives -0.15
